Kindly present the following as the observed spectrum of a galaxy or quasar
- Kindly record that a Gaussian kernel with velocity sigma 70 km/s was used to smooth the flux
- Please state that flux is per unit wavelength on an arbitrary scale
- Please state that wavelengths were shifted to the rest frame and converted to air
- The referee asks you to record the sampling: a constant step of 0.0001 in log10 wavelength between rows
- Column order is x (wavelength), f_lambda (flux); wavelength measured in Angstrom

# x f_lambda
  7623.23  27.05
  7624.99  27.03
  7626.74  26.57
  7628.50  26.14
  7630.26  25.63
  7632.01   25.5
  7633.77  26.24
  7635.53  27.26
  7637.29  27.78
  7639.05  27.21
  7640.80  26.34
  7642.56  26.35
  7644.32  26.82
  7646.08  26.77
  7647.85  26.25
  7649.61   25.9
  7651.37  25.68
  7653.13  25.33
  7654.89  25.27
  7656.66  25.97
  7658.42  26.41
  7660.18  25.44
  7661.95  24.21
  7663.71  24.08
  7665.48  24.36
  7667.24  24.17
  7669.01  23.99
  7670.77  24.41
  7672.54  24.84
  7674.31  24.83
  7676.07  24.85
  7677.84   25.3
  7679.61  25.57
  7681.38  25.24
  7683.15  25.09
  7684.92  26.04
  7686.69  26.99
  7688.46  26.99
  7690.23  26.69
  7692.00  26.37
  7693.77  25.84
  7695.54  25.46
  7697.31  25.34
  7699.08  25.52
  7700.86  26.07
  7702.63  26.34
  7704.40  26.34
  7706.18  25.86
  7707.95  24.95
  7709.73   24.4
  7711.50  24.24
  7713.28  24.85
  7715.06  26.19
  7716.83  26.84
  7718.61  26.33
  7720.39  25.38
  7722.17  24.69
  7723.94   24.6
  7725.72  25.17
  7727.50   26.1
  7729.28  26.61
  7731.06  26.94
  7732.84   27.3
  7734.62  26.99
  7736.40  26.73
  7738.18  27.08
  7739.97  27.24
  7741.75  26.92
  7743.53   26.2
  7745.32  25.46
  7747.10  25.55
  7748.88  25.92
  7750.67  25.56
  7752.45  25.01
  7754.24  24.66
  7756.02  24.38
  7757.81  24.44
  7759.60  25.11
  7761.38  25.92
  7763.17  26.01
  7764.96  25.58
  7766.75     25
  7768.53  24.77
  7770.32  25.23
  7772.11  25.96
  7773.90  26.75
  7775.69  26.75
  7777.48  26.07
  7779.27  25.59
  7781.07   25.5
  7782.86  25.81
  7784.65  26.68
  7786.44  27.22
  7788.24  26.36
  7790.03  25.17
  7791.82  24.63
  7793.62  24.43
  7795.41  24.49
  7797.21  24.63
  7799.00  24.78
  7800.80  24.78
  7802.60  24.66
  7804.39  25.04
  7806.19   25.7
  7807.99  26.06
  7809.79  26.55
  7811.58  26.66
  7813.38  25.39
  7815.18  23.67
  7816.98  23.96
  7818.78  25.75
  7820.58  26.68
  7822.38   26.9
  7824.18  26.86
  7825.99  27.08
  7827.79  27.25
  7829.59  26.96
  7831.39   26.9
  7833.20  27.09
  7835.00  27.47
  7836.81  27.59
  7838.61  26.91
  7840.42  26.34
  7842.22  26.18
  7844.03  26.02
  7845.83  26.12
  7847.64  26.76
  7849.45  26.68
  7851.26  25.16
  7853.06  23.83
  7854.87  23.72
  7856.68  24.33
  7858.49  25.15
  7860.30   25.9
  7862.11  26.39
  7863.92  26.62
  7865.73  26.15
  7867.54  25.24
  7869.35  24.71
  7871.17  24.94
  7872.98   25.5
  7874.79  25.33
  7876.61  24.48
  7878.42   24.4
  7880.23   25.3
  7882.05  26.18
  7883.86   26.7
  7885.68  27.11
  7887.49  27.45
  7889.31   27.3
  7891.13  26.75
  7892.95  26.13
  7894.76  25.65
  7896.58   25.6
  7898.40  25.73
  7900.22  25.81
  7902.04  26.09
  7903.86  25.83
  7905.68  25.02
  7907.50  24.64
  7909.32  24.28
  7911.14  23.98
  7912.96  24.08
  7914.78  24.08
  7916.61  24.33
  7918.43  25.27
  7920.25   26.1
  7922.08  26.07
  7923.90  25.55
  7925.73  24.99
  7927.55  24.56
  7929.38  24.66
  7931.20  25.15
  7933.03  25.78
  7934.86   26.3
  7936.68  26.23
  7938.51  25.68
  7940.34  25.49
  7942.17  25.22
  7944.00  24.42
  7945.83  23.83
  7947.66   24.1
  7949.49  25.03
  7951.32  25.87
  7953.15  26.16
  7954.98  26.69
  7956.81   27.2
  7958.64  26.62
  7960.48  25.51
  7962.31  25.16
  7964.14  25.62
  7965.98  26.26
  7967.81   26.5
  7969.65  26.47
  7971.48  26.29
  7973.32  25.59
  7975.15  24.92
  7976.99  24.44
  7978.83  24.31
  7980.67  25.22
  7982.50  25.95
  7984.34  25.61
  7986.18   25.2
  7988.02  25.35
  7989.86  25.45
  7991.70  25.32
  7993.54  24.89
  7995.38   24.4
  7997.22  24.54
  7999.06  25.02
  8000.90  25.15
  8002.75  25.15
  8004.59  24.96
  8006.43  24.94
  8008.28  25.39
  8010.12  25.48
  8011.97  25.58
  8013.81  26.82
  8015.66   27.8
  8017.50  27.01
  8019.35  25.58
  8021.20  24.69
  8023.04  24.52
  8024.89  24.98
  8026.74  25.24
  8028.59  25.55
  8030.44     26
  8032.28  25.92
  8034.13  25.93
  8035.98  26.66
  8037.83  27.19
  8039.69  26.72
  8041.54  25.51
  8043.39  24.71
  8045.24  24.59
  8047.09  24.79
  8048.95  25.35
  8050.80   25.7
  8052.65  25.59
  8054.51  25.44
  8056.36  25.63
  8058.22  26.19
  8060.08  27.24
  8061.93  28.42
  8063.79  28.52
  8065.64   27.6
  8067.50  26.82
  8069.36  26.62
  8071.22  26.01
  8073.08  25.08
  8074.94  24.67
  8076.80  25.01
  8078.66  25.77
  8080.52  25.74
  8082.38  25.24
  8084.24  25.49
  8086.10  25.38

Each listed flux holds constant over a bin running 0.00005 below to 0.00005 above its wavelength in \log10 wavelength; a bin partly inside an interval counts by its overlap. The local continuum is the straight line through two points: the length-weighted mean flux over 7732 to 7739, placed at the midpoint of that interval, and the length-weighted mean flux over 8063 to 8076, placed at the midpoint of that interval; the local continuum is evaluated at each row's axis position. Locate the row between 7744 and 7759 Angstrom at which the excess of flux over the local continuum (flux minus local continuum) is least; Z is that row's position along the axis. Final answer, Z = 7756.02 Angstrom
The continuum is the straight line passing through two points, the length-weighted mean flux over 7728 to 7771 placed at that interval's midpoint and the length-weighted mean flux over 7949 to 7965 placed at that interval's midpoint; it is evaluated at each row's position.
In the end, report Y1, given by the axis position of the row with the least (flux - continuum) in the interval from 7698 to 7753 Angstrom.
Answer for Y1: 7711.50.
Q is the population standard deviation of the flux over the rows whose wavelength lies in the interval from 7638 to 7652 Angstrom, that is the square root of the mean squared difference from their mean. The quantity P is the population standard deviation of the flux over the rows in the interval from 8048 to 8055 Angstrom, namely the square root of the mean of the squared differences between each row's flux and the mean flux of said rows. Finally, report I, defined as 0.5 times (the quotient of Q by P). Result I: 1.7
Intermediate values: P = 0.13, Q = 0.47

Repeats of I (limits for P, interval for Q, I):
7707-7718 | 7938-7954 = 0.4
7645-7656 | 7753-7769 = 0.6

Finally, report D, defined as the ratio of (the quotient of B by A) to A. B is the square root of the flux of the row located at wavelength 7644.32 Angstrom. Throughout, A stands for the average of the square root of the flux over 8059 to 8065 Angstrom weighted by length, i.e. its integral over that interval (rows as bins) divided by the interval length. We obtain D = 0.185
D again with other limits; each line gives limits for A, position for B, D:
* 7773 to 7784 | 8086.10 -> 0.193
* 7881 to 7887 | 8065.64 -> 0.197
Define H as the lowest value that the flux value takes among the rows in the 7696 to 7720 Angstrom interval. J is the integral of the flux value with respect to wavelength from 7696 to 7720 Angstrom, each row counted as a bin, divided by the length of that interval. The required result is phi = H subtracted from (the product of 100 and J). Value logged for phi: 2538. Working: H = 24.24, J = 25.6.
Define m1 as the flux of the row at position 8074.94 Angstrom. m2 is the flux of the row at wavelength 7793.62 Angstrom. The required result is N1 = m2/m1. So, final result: 0.99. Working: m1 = 24.67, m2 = 24.43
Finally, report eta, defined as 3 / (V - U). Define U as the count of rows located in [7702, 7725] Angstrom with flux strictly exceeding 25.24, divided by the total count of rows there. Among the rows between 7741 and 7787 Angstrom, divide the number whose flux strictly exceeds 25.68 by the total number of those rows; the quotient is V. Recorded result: -39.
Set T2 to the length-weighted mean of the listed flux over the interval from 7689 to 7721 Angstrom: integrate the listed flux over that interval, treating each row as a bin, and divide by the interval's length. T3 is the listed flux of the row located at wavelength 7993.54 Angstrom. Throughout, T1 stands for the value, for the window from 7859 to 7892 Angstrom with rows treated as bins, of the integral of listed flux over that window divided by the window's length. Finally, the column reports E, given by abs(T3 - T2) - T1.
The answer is -25.1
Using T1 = 25.90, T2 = 25.7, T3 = 24.89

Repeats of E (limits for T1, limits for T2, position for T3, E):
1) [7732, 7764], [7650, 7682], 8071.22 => -24.9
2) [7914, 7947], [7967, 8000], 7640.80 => -24.2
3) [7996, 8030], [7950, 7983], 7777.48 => -25.2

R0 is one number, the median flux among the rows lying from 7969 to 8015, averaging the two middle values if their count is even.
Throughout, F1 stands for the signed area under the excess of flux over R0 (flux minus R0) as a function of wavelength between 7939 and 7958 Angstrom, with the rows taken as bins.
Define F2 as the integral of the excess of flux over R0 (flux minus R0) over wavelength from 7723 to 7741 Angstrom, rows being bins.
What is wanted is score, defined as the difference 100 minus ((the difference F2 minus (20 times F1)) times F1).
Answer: 317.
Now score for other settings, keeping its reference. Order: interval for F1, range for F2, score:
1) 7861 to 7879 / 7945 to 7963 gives 284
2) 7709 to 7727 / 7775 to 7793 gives 119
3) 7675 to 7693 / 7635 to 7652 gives 2813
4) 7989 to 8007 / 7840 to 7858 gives 490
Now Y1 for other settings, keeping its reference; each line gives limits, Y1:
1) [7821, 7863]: 7854.87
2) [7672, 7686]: 7674.31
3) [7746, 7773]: 7756.02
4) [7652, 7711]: 7669.01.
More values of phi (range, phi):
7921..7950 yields 2495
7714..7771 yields 2557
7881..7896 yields 2636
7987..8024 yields 2516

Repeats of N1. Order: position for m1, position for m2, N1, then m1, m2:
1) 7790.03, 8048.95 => 1.01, 25.17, 25.35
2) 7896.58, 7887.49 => 1.07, 25.6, 27.45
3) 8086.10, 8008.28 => 1.00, 25.38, 25.39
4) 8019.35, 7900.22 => 1.01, 25.58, 25.81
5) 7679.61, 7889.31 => 1.07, 25.57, 27.3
